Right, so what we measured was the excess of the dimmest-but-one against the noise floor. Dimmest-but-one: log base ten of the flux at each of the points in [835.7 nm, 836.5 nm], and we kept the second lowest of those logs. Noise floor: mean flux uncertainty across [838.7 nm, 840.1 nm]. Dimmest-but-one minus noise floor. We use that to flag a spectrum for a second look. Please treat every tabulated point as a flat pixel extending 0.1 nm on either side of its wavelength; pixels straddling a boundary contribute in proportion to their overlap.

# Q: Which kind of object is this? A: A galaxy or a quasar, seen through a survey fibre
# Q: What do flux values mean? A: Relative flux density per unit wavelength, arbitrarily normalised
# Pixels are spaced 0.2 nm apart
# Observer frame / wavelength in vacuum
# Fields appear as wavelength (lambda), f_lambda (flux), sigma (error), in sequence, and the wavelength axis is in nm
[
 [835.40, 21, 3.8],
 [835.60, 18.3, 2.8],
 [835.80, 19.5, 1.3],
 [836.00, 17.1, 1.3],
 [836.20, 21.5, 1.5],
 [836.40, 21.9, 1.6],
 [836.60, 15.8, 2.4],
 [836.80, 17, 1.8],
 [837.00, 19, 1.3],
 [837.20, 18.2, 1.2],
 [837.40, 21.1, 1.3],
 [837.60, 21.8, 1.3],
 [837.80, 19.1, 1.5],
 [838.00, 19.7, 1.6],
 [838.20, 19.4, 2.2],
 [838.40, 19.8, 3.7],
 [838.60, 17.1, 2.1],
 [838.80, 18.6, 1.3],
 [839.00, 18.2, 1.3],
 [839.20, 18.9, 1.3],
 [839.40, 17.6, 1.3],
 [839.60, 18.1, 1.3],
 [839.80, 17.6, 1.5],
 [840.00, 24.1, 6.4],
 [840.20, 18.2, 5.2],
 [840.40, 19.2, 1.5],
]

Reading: -0.77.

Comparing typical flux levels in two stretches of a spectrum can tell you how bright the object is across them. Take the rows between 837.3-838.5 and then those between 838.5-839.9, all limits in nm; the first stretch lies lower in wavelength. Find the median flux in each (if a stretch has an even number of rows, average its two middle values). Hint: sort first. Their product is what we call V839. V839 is 357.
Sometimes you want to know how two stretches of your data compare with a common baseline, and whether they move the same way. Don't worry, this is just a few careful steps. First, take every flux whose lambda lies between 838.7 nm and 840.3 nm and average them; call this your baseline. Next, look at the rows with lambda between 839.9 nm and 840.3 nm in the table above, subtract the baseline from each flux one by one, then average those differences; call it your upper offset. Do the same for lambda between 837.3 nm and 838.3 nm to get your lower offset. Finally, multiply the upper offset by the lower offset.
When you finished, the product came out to 2.9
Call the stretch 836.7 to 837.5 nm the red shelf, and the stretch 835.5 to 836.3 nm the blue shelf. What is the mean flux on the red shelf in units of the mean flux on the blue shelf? 0.99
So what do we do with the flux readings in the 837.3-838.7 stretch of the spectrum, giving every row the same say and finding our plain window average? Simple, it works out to 19.7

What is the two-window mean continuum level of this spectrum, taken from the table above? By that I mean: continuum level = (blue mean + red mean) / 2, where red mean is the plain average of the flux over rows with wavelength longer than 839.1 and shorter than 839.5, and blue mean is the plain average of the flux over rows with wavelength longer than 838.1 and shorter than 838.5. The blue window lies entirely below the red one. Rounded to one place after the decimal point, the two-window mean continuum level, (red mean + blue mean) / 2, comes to 18.9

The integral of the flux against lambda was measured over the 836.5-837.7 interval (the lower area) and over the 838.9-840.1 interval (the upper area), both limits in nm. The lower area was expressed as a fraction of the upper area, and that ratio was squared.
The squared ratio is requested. 0.97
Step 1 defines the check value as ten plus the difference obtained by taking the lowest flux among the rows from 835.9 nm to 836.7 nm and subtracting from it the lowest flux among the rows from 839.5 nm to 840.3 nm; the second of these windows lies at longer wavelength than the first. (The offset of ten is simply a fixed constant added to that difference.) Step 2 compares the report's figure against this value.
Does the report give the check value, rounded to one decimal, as 8.2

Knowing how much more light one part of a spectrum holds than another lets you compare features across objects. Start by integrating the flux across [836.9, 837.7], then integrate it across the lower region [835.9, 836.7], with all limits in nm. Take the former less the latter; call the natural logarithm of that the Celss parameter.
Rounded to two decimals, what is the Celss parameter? -0.27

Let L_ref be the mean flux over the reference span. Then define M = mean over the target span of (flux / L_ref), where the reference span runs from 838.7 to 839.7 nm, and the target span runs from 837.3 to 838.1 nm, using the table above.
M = 1.12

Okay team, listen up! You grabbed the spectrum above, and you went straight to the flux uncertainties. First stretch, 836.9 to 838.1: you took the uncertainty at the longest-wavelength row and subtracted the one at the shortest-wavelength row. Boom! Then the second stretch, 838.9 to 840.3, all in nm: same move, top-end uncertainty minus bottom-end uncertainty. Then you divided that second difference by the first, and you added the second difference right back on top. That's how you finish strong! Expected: 16.9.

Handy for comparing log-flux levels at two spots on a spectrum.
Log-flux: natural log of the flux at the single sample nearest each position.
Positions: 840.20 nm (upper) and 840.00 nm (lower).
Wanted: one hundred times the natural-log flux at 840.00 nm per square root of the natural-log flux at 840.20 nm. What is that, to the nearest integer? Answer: 187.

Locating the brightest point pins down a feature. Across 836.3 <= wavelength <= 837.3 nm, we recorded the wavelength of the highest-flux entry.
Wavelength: 836.40 nm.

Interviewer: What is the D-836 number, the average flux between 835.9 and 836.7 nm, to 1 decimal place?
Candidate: 19.1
